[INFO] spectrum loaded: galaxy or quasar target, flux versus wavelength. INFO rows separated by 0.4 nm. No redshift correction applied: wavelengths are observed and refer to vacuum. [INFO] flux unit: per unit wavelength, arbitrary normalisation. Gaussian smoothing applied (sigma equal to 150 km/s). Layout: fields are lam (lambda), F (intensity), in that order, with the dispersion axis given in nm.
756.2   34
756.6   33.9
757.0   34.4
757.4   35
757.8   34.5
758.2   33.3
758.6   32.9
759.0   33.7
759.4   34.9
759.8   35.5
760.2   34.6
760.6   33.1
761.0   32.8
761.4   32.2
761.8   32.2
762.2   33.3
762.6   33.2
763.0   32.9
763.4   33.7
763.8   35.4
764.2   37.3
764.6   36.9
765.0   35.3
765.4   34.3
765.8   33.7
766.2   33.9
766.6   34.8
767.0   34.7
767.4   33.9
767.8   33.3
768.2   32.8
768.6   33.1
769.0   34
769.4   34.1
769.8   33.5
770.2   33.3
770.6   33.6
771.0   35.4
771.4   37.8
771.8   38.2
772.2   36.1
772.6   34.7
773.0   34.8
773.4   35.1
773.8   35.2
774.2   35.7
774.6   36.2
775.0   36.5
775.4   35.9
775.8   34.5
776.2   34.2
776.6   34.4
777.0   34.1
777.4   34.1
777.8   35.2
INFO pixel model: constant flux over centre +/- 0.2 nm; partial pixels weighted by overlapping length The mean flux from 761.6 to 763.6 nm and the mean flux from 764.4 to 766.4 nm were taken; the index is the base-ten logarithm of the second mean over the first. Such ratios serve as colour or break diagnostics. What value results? 0.023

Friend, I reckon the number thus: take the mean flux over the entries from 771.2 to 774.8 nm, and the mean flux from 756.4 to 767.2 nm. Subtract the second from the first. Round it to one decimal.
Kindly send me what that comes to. 1.8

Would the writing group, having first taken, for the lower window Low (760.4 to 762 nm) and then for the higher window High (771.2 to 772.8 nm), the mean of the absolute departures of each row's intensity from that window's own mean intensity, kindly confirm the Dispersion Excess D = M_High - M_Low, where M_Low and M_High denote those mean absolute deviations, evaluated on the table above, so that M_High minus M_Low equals 0.9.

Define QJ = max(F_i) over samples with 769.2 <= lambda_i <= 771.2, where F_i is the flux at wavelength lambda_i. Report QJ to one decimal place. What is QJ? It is 35.4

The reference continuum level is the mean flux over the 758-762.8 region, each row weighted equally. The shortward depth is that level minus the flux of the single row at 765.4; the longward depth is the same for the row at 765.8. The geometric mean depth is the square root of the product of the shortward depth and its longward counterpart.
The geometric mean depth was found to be 0.43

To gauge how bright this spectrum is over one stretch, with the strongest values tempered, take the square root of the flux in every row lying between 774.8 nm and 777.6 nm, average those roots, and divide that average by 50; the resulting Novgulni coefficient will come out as 0.118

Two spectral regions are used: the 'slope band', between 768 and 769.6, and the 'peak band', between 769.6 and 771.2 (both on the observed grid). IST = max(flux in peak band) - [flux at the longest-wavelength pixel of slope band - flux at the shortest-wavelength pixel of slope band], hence 34.1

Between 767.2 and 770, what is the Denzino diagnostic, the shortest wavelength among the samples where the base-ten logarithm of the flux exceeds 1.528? 767.4 nm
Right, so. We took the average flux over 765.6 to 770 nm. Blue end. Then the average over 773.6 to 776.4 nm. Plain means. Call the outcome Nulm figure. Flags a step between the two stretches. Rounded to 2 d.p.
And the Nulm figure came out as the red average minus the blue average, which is 1.66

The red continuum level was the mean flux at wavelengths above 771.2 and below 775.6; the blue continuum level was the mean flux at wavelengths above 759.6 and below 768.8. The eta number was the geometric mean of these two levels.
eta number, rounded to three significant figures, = 35.0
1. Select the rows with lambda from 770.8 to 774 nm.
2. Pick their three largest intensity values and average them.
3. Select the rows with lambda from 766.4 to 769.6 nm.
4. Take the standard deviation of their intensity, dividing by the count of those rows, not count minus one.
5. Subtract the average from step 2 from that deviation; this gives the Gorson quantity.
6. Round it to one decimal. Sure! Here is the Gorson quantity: -36.7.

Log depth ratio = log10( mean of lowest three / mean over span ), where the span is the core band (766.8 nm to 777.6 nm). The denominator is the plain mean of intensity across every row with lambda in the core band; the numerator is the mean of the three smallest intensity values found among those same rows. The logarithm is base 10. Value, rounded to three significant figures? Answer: -0.0220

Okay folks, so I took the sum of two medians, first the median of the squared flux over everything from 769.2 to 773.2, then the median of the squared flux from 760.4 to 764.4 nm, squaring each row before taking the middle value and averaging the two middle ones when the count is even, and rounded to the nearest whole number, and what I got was 2306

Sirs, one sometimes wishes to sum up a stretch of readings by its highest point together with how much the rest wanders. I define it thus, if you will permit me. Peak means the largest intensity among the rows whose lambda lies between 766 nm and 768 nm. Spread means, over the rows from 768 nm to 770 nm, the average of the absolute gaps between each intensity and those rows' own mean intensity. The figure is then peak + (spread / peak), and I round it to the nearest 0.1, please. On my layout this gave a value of 34.8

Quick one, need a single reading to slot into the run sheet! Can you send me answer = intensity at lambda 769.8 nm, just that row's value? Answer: 33.5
